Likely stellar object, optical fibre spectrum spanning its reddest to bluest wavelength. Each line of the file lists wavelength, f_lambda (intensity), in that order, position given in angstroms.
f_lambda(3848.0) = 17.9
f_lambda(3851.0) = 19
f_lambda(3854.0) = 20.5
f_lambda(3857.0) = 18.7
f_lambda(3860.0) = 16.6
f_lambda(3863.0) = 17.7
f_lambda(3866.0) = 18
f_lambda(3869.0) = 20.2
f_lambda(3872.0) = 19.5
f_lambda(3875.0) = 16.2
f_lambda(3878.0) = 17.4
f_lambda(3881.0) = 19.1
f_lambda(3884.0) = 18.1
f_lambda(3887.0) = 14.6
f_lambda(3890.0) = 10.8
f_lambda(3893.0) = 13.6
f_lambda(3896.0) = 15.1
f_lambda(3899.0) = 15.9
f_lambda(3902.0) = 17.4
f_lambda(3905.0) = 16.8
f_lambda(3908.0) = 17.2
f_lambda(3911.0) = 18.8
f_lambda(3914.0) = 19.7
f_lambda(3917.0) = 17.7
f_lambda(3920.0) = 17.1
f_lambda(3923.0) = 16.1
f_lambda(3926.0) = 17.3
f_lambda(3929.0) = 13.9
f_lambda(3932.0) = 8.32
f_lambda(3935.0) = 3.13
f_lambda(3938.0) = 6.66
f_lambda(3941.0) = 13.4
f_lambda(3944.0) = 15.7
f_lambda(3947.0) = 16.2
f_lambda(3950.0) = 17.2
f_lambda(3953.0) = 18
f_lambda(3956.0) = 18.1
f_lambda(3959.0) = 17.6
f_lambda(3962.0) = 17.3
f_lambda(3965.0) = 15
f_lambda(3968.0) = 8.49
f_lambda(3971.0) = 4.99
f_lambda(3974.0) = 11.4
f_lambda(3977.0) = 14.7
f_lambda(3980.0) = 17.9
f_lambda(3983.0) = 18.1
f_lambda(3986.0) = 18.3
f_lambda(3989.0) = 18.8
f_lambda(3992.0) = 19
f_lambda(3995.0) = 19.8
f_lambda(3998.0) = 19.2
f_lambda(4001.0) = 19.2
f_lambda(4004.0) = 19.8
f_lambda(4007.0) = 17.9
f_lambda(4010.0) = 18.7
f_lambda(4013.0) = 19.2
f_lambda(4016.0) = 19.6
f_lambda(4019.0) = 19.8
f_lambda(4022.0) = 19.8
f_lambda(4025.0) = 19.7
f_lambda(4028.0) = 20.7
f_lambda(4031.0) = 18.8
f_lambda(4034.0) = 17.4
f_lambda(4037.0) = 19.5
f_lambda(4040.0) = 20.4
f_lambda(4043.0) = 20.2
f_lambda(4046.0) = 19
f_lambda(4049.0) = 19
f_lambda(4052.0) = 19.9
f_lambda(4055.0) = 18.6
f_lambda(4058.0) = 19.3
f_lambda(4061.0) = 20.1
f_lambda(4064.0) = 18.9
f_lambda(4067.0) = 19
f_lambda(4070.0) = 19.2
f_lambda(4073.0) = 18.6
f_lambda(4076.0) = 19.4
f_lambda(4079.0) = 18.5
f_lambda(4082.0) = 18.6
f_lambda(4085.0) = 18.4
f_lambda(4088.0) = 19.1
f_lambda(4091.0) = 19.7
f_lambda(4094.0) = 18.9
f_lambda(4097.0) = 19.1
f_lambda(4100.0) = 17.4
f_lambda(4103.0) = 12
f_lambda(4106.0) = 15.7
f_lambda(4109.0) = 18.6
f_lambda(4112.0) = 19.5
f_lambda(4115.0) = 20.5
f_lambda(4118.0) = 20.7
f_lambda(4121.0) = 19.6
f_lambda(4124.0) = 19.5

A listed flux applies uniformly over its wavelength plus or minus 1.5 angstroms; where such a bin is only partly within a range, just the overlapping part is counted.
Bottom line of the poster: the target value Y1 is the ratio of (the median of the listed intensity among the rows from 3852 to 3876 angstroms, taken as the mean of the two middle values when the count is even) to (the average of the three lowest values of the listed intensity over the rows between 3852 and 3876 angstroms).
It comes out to 1.09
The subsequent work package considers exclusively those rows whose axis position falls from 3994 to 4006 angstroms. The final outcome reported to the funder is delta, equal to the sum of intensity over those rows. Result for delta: 78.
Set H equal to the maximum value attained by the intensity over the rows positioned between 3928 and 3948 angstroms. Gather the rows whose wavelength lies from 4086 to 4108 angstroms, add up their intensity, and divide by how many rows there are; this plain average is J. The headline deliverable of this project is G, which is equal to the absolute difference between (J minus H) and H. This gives 15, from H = 16.2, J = 17.4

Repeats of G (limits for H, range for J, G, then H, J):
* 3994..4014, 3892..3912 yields 23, 19.8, 16.4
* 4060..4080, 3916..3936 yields 27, 20.1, 13.4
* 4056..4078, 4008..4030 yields 21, 20.1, 19.6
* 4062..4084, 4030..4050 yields 20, 19.4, 19.2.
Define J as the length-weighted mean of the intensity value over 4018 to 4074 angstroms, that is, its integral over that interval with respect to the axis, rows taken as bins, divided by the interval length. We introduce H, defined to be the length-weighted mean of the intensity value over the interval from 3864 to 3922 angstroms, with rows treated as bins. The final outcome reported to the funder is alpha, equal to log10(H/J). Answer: -0.06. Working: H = 17.0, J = 19.4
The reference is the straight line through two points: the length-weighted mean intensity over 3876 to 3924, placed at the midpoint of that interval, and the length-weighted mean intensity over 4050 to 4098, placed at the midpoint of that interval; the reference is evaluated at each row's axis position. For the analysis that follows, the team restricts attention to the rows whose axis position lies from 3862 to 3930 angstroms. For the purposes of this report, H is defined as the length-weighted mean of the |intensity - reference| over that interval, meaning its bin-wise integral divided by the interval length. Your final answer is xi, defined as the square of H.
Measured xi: 3.1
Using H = 1.76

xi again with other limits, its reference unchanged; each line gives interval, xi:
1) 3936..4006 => 7.4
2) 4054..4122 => 1.0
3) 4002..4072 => 0.8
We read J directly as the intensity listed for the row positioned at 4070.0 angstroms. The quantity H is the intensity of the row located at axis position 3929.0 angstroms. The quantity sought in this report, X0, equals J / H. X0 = 1.38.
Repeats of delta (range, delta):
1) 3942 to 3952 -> 49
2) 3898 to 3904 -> 33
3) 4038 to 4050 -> 79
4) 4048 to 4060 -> 77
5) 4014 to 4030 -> 100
